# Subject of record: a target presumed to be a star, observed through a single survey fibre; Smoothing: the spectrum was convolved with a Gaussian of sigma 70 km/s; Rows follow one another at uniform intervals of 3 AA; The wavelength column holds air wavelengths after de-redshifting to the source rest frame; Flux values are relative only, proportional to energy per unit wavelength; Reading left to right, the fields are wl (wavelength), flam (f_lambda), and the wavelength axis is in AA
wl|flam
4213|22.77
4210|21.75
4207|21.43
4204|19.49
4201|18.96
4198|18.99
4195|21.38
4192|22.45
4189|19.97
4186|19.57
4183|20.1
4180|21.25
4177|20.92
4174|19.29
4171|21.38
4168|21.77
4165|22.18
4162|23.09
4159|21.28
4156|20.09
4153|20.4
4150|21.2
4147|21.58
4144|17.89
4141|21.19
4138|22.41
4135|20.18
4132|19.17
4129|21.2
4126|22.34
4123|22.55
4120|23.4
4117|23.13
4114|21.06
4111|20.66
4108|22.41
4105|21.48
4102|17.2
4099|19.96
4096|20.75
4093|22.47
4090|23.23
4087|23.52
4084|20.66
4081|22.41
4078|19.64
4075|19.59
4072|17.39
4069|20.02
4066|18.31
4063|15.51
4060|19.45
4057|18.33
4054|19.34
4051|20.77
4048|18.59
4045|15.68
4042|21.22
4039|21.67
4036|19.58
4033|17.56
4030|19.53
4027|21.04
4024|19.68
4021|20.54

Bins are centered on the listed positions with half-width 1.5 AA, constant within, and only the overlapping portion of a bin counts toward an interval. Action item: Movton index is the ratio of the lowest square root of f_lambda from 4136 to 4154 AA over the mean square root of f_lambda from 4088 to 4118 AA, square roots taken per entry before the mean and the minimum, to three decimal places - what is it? 0.919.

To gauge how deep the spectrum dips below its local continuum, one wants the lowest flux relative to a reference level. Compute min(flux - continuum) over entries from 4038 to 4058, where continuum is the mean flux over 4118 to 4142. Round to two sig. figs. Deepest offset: -5.9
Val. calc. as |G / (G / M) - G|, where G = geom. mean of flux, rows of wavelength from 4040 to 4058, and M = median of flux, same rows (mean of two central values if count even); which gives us 0.1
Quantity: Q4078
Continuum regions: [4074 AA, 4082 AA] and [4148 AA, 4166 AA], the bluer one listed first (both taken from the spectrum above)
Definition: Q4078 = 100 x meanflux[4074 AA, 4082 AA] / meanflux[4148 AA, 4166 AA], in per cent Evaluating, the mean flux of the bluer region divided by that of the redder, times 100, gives 96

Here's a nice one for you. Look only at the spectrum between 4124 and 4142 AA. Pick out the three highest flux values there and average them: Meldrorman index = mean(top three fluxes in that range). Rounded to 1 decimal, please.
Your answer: 22.0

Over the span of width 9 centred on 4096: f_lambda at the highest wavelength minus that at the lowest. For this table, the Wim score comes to -2.5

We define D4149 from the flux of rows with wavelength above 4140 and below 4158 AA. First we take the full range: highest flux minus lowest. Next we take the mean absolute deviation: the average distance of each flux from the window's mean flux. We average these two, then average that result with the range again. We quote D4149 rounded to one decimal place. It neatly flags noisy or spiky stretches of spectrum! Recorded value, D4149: 3.0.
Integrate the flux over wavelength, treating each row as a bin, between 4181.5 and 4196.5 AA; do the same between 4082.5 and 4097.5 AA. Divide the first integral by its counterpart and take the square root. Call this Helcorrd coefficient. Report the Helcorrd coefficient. 0.97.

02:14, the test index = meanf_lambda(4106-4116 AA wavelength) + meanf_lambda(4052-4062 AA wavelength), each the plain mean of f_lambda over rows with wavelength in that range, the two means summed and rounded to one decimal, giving 40.4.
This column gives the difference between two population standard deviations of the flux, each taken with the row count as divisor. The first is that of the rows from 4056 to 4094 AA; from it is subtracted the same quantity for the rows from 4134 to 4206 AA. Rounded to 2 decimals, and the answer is 1.03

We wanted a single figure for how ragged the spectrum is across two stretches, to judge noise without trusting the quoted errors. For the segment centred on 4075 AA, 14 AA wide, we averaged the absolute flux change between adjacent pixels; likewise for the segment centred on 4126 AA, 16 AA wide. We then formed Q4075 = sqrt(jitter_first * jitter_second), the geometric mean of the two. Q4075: 1.4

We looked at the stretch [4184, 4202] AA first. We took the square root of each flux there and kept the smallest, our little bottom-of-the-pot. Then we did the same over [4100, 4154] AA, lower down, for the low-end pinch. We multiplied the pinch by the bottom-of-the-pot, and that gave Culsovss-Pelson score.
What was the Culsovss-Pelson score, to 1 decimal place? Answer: 18.1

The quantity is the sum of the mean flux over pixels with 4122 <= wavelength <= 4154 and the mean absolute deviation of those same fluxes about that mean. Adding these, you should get 22.0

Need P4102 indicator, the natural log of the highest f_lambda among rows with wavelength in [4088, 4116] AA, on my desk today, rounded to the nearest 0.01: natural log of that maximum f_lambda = 3.15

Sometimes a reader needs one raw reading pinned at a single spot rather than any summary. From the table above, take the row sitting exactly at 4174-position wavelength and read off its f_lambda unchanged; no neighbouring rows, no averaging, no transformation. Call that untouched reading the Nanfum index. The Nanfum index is 19.29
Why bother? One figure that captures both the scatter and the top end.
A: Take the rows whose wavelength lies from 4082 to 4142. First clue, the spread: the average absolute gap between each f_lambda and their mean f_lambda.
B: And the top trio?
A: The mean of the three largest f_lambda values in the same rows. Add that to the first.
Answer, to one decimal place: 24.6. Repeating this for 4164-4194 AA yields 23.1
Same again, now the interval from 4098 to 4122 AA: 24.4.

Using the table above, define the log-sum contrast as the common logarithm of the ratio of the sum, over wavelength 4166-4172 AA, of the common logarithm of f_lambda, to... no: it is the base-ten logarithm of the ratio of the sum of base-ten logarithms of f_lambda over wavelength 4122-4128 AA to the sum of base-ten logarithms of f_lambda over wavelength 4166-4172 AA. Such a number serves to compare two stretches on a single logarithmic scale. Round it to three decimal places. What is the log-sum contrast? 0.006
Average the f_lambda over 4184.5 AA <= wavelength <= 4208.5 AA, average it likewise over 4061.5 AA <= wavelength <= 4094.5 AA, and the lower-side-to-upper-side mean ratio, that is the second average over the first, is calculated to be 1.00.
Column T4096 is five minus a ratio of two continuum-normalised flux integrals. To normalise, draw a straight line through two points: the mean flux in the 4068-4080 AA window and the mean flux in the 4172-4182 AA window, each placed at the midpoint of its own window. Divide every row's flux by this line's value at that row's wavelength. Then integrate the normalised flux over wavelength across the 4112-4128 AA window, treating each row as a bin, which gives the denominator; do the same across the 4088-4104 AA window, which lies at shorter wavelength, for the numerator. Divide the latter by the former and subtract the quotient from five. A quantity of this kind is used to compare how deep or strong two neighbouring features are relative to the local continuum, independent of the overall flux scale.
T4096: 4.06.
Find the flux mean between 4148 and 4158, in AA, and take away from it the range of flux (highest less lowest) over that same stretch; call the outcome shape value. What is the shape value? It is 19.5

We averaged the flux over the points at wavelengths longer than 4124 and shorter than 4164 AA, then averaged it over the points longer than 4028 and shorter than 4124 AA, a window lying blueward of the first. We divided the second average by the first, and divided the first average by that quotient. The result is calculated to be 21.7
